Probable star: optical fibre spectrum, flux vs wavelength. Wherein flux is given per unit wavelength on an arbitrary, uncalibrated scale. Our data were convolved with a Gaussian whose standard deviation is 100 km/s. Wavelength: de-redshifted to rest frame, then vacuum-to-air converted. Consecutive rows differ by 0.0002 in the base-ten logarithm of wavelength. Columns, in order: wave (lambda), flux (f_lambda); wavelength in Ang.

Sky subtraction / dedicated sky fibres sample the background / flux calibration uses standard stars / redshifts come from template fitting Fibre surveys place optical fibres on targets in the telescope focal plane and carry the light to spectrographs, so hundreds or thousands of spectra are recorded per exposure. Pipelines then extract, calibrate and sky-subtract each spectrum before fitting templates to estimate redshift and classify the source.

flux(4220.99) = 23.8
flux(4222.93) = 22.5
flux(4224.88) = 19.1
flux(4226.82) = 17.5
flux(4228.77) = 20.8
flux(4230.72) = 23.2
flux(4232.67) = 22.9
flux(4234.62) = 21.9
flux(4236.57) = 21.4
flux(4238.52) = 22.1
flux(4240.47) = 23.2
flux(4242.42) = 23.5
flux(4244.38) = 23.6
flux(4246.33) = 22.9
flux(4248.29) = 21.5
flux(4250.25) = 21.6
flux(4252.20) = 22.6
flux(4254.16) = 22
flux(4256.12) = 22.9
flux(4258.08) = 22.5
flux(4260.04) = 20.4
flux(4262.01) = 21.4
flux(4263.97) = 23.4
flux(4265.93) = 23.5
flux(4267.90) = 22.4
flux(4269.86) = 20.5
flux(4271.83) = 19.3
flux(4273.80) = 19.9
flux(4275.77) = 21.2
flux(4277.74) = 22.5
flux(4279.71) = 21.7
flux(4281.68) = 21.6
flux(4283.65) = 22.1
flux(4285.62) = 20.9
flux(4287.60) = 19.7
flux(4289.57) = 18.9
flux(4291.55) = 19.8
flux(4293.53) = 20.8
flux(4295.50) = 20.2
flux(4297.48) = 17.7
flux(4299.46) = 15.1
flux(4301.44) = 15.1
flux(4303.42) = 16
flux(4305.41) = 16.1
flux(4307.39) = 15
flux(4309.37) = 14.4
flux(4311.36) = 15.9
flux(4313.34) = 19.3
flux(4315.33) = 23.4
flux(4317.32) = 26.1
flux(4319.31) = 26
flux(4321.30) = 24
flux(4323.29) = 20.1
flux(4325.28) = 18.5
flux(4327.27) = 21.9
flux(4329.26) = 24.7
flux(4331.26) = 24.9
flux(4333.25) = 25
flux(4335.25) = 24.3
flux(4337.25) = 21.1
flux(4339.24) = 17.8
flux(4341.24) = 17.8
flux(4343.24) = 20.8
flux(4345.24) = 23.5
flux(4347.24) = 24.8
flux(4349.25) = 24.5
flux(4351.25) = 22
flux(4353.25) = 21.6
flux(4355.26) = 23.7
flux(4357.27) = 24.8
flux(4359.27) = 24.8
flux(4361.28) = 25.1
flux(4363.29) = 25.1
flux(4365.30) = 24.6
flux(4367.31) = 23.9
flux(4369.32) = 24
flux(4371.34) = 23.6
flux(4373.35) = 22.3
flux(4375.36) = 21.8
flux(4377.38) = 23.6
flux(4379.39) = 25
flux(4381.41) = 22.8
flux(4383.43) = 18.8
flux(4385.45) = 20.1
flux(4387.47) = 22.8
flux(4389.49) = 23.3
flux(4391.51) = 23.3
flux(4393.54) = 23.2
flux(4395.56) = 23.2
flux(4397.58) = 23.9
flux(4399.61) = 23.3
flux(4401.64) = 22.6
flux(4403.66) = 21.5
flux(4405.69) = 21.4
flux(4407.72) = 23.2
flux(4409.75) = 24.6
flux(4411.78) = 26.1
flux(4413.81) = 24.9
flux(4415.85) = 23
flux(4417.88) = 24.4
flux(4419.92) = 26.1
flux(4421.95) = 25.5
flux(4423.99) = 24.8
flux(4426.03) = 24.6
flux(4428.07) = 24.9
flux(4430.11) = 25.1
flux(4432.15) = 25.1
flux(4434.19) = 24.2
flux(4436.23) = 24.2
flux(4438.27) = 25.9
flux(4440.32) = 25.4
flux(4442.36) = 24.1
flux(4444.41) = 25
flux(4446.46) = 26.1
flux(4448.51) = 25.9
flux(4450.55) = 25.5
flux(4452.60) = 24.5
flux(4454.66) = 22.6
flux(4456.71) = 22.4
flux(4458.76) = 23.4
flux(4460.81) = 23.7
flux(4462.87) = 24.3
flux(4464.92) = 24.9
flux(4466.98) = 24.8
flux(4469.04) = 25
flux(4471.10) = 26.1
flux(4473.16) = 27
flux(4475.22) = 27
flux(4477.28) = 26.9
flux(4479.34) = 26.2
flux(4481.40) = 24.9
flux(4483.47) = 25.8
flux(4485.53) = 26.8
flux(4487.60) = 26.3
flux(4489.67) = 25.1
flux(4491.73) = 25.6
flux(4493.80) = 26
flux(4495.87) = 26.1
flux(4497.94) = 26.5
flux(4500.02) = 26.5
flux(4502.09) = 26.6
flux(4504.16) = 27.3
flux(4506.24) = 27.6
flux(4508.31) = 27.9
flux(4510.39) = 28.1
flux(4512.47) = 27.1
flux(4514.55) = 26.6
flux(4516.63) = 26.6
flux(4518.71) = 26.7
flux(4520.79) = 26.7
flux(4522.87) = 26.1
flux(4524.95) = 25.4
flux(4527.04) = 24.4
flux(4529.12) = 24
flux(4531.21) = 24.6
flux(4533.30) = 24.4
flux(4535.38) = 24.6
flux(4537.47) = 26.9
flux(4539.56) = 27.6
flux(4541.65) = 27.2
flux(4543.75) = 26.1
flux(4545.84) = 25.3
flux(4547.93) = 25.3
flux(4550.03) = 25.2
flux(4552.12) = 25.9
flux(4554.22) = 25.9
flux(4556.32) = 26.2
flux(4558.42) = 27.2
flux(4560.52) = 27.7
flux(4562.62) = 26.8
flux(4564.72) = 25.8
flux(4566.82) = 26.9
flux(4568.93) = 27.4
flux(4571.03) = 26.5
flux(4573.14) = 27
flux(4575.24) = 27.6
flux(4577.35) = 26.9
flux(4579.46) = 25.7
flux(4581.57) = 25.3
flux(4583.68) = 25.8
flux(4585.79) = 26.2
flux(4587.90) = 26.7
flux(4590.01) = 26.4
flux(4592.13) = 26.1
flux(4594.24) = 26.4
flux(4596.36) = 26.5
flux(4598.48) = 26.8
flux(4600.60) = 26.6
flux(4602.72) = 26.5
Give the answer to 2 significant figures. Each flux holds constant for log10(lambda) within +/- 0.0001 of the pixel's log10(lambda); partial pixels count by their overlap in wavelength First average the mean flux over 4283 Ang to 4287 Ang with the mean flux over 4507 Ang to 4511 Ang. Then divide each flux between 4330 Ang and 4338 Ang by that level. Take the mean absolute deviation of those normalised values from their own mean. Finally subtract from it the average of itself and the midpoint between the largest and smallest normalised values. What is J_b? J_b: -0.44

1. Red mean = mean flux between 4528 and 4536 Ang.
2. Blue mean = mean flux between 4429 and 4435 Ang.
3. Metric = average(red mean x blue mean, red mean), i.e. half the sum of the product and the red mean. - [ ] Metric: 315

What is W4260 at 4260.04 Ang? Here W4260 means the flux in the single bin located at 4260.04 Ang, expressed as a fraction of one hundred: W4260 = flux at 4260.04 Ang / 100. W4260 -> 0.204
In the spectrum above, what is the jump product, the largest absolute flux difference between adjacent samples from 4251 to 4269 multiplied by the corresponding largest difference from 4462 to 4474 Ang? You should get 2.3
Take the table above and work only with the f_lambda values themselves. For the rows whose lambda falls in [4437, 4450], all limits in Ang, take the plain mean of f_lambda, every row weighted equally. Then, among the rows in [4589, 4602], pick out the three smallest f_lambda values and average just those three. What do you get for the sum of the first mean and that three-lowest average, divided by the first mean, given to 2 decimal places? 2.04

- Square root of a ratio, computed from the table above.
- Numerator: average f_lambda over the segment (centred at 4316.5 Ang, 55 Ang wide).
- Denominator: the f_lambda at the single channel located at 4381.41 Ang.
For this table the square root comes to 0.94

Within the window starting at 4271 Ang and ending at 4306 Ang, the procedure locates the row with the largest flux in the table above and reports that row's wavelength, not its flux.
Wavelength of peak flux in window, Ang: 4277.74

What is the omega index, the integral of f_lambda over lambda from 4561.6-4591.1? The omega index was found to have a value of 782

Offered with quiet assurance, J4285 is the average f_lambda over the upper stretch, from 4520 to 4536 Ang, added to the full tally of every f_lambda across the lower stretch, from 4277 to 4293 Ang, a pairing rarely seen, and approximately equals 192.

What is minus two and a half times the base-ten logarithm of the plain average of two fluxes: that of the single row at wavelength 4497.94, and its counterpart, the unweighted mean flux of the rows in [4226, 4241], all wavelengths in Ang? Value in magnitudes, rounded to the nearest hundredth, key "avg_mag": -3.45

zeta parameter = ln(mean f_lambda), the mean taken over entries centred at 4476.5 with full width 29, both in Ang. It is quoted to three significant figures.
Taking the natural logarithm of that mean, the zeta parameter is 3.25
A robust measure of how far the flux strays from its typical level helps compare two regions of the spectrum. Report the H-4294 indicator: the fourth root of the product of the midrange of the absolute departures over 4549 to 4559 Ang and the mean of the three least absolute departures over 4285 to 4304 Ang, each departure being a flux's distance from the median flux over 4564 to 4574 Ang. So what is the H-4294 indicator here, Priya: 1.6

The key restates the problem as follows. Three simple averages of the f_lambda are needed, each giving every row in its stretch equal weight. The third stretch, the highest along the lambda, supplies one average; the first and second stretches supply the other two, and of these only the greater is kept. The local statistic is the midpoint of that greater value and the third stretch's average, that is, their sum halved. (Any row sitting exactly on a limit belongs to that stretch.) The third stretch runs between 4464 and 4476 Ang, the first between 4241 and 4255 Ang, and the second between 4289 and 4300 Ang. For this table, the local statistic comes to 24.2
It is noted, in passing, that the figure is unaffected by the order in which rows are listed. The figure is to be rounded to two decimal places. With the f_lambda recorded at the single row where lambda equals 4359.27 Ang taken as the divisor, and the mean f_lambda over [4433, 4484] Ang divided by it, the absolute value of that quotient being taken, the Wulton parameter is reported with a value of 1.01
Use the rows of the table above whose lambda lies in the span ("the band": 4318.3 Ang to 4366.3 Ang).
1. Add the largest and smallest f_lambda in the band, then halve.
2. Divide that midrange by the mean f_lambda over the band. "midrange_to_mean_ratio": 0.95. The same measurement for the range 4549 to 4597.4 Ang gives 1.00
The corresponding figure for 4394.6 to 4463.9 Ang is 0.98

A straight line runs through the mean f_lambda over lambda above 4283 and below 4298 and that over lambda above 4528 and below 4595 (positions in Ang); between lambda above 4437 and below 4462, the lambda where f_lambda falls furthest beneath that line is 4456.71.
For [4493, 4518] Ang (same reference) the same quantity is 4493.80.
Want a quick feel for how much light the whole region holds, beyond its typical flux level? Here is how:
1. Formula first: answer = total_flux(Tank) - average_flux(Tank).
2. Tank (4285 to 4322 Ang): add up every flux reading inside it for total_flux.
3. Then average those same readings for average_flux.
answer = 345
